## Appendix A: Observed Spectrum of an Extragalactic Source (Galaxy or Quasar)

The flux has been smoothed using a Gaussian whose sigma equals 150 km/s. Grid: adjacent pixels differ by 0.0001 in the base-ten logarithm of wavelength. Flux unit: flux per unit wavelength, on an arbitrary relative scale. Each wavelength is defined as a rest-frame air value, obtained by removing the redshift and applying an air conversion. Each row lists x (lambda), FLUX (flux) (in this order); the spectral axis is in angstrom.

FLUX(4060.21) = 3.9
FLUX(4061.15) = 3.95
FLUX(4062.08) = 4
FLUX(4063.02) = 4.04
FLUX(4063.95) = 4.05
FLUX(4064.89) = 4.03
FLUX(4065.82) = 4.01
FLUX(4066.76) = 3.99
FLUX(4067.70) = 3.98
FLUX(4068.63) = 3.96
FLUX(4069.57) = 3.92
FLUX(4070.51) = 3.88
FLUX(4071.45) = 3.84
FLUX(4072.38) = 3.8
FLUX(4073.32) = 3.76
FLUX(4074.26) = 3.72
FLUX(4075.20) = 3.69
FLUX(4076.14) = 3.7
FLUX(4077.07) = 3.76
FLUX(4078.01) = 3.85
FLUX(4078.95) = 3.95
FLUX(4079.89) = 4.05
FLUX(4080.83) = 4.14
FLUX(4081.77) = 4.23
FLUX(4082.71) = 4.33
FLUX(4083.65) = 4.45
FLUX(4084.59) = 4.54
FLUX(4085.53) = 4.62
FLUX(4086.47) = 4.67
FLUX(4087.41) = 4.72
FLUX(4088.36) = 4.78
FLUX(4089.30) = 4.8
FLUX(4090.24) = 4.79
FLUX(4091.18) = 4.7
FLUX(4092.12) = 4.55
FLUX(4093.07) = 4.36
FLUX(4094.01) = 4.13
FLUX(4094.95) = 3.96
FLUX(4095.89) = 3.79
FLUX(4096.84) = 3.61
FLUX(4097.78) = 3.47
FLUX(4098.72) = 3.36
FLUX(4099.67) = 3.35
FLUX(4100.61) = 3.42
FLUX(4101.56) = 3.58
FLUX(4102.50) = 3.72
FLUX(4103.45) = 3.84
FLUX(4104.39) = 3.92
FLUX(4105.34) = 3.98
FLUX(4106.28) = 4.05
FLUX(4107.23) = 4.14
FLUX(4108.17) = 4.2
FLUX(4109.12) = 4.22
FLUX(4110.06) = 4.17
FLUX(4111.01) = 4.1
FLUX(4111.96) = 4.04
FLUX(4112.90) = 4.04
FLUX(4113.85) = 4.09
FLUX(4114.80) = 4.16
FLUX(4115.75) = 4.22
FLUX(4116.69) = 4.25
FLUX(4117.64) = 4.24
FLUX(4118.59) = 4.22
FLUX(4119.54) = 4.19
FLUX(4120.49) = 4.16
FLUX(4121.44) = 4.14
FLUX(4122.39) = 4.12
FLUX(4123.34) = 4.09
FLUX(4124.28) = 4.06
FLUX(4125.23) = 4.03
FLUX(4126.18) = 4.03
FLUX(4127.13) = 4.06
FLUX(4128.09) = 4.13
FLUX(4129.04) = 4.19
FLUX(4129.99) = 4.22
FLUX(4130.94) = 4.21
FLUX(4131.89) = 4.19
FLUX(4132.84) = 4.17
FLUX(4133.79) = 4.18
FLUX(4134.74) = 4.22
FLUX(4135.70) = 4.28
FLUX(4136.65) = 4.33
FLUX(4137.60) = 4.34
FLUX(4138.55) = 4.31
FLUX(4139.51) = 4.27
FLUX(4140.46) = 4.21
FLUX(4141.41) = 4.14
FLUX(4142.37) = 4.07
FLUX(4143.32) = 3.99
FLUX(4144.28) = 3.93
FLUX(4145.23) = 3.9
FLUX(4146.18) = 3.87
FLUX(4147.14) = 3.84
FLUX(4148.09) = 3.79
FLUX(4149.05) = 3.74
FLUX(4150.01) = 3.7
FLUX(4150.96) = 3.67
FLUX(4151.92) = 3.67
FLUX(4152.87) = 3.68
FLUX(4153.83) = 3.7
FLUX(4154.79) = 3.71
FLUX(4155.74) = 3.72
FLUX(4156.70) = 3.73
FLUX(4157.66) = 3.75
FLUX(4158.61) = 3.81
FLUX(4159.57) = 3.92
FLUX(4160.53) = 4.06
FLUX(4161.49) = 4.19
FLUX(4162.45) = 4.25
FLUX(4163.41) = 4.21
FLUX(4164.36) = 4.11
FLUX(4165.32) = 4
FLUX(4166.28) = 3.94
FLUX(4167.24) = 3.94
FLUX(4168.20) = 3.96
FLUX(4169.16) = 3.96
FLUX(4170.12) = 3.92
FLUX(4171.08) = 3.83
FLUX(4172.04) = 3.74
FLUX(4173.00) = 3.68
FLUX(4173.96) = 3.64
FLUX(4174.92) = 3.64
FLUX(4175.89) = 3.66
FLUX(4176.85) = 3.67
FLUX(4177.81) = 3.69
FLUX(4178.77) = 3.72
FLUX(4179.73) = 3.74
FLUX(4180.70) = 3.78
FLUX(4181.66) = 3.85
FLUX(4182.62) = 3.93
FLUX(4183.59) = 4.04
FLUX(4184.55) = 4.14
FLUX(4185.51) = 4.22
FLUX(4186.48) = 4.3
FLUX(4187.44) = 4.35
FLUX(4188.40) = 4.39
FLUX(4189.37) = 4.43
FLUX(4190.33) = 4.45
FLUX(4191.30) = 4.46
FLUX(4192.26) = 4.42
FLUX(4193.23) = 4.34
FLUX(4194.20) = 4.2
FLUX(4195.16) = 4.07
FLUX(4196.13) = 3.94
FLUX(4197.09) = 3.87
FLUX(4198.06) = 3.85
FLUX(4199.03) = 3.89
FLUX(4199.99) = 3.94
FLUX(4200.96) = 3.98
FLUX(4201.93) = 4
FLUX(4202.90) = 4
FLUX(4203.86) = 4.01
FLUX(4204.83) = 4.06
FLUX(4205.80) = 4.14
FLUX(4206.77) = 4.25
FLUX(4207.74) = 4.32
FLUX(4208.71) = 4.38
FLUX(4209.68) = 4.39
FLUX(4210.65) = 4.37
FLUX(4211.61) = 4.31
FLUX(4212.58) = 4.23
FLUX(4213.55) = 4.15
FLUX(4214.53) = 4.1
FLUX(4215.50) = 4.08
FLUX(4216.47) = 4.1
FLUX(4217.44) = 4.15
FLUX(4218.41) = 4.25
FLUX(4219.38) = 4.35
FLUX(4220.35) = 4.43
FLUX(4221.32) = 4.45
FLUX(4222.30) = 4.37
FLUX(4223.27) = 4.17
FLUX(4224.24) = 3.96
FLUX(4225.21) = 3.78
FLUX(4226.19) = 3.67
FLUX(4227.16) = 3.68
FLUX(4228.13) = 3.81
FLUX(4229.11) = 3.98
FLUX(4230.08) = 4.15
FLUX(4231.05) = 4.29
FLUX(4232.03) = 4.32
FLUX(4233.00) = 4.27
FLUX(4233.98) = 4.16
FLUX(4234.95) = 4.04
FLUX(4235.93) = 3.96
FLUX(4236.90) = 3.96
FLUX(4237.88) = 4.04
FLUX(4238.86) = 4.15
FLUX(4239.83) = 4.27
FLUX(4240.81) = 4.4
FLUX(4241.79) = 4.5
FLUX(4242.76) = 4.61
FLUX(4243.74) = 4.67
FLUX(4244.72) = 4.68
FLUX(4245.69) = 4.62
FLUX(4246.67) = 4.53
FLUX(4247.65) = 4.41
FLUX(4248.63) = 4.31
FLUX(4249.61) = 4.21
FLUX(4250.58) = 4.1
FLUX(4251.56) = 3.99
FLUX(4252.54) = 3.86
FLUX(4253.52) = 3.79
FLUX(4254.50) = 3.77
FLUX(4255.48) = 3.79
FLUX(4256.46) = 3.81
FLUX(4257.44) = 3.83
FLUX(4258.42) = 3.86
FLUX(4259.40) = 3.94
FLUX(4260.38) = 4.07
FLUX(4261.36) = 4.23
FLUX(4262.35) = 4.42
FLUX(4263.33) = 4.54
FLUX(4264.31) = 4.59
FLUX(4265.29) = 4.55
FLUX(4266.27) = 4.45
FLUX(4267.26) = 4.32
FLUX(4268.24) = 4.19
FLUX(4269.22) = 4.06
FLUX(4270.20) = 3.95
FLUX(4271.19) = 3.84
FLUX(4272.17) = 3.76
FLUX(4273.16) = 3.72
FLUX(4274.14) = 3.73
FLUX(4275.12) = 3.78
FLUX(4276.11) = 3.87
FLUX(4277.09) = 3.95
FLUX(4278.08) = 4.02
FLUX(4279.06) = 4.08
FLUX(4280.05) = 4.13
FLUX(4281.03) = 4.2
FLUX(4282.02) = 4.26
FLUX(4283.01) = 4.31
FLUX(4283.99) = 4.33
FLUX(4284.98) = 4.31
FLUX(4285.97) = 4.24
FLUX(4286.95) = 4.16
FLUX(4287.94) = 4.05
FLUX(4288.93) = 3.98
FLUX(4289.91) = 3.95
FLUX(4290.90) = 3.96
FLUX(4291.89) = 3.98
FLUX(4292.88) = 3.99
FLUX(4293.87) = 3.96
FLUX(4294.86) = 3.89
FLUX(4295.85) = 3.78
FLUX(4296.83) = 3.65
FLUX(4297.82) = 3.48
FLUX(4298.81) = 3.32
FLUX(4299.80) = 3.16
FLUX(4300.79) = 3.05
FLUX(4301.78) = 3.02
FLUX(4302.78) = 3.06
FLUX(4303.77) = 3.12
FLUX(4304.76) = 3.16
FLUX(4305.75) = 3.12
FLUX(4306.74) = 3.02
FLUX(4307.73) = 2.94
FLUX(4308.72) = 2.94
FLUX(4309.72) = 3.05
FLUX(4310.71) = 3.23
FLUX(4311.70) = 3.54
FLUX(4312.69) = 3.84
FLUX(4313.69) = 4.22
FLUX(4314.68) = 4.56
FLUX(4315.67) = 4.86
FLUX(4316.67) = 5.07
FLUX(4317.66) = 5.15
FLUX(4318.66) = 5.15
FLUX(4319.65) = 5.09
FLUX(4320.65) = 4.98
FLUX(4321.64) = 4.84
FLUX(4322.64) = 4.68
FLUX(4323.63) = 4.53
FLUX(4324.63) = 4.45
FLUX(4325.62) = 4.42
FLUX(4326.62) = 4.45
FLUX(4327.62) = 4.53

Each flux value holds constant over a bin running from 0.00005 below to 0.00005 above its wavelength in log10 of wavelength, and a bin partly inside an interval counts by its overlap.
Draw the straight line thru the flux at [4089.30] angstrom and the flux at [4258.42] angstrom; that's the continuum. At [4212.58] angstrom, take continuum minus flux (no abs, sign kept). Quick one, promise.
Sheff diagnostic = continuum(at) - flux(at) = -0.12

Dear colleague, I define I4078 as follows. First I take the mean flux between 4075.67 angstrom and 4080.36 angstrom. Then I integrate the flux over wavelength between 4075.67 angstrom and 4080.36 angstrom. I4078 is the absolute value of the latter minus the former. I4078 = 14.3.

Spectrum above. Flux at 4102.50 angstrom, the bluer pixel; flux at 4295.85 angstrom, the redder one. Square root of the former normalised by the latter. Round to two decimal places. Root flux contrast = 0.99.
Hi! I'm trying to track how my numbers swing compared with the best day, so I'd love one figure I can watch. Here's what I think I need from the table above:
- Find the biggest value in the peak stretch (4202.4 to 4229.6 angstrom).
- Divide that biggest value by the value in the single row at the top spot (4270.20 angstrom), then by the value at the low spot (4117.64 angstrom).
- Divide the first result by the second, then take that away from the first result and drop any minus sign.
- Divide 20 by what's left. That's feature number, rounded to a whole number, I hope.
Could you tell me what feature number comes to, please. 376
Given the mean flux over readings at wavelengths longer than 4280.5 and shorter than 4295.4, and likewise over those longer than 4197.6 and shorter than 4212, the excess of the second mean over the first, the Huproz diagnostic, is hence 0.0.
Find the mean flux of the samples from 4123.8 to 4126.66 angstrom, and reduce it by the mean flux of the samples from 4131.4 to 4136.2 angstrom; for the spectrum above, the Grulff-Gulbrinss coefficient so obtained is -0.2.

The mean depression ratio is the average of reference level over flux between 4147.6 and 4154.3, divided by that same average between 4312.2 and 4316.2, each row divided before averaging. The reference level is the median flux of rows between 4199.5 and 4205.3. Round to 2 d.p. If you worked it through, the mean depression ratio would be 1.17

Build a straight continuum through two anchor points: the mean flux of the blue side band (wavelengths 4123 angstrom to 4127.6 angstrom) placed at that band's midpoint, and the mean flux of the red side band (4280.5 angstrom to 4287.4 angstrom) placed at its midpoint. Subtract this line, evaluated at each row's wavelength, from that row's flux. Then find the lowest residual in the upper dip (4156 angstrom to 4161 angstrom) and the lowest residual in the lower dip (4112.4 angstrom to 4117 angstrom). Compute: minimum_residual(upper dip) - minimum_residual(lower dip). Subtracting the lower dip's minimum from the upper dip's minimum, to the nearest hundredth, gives -0.37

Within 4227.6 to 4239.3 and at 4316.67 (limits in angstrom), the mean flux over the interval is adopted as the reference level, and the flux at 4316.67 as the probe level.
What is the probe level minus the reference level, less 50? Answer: -49.0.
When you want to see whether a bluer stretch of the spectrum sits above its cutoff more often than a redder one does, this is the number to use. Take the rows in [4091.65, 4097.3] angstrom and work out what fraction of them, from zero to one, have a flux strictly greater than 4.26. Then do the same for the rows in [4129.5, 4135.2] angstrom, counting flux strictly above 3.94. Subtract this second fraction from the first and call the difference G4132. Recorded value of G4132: -0.67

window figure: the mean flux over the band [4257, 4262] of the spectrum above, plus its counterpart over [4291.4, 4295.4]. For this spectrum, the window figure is 7.94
